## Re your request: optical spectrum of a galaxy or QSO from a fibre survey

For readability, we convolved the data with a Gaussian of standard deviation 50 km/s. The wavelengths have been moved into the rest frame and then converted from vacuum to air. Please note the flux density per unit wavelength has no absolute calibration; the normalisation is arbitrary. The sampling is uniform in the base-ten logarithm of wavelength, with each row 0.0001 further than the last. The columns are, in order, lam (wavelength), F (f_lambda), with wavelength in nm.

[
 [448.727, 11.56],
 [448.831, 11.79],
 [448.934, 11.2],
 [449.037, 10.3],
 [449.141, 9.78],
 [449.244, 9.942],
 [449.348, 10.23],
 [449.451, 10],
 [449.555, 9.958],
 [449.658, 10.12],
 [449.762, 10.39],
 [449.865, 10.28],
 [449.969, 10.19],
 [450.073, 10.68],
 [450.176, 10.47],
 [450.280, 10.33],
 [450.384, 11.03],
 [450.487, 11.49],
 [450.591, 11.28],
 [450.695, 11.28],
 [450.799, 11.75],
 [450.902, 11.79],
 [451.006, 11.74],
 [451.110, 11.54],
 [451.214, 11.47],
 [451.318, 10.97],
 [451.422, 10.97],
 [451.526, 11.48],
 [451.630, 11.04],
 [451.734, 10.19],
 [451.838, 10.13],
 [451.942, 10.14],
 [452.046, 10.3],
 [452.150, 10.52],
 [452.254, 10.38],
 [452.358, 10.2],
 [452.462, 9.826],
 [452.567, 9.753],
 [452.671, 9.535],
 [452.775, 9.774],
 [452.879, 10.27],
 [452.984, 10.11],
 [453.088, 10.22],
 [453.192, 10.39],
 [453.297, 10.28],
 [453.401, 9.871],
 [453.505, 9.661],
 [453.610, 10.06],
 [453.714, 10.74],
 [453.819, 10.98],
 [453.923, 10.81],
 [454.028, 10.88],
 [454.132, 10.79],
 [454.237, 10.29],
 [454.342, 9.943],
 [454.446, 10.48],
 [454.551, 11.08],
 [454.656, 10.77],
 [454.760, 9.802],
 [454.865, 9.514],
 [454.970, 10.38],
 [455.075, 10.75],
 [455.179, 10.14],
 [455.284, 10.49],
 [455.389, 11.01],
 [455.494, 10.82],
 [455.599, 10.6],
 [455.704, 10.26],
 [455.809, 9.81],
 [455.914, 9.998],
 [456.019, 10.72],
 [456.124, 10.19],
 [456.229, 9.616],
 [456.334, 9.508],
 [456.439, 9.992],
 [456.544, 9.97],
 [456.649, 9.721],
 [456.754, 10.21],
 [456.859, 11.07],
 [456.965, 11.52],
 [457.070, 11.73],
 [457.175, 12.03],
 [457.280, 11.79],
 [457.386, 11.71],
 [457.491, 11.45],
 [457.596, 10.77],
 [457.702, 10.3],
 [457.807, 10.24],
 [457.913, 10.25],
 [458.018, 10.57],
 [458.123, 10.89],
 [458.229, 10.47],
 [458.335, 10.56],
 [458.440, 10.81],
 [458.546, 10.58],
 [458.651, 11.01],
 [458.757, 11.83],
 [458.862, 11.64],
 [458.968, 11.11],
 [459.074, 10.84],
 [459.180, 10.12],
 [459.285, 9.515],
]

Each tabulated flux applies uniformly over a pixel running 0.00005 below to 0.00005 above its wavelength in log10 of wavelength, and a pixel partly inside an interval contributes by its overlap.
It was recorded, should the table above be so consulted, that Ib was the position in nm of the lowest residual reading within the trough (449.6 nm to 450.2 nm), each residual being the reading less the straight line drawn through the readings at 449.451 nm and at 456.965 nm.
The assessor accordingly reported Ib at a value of 449.658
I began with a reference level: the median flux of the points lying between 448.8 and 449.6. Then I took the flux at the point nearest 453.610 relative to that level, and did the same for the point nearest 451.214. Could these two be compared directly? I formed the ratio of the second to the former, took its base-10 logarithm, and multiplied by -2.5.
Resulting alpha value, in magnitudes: -0.14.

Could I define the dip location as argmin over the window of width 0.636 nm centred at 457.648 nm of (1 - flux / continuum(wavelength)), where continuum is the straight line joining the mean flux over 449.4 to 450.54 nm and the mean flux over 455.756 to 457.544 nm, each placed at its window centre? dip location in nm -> 457.386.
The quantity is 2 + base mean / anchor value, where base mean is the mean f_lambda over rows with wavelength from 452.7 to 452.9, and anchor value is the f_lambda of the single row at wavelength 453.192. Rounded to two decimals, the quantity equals 2.96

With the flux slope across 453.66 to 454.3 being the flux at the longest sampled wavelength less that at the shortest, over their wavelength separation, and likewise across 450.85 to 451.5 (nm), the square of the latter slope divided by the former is -2.9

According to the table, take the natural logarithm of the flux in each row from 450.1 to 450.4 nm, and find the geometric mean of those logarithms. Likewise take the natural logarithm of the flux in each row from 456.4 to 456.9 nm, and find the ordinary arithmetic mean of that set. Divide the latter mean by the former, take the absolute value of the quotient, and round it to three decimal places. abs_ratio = 0.983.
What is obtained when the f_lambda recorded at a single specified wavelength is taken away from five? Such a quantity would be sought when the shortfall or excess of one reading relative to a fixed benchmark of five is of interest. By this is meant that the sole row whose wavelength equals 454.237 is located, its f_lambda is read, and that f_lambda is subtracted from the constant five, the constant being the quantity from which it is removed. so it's -5.29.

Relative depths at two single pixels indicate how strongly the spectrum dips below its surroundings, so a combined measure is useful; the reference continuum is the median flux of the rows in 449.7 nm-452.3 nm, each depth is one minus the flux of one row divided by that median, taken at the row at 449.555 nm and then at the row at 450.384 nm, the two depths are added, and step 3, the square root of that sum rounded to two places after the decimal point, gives 0.29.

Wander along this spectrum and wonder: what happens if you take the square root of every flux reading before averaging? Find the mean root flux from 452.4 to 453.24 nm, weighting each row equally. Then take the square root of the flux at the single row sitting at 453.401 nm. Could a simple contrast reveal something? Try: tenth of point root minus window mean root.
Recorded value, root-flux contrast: -2.85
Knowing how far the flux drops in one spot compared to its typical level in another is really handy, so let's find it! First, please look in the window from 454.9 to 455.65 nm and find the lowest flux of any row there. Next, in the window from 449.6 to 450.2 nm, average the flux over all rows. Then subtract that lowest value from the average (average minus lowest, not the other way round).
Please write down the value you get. 0.2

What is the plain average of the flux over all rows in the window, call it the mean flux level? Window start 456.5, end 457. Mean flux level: 10.5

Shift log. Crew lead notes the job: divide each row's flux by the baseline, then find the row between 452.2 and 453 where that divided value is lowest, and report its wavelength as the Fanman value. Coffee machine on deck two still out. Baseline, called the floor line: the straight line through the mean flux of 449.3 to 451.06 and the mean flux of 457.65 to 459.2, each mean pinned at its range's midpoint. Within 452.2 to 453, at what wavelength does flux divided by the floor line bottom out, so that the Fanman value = 452.671 nm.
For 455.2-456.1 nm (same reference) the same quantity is 455.809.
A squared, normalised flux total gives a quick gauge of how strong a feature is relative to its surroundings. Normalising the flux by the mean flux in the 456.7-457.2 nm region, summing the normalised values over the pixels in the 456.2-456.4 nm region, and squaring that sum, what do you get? 2.9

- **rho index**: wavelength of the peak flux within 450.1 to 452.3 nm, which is 450.902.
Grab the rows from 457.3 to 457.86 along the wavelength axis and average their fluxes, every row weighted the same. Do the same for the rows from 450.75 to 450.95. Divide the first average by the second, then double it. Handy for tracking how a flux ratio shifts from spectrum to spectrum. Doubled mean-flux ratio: 1.85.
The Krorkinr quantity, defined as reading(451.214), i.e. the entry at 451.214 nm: 11.47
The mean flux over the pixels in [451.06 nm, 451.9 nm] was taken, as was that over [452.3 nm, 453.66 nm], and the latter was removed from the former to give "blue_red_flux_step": 1.0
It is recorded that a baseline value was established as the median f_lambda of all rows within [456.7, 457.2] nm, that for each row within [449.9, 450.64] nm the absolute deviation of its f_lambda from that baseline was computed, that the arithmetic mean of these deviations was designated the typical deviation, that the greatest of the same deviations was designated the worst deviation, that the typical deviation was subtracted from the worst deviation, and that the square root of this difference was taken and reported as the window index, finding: 0.8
